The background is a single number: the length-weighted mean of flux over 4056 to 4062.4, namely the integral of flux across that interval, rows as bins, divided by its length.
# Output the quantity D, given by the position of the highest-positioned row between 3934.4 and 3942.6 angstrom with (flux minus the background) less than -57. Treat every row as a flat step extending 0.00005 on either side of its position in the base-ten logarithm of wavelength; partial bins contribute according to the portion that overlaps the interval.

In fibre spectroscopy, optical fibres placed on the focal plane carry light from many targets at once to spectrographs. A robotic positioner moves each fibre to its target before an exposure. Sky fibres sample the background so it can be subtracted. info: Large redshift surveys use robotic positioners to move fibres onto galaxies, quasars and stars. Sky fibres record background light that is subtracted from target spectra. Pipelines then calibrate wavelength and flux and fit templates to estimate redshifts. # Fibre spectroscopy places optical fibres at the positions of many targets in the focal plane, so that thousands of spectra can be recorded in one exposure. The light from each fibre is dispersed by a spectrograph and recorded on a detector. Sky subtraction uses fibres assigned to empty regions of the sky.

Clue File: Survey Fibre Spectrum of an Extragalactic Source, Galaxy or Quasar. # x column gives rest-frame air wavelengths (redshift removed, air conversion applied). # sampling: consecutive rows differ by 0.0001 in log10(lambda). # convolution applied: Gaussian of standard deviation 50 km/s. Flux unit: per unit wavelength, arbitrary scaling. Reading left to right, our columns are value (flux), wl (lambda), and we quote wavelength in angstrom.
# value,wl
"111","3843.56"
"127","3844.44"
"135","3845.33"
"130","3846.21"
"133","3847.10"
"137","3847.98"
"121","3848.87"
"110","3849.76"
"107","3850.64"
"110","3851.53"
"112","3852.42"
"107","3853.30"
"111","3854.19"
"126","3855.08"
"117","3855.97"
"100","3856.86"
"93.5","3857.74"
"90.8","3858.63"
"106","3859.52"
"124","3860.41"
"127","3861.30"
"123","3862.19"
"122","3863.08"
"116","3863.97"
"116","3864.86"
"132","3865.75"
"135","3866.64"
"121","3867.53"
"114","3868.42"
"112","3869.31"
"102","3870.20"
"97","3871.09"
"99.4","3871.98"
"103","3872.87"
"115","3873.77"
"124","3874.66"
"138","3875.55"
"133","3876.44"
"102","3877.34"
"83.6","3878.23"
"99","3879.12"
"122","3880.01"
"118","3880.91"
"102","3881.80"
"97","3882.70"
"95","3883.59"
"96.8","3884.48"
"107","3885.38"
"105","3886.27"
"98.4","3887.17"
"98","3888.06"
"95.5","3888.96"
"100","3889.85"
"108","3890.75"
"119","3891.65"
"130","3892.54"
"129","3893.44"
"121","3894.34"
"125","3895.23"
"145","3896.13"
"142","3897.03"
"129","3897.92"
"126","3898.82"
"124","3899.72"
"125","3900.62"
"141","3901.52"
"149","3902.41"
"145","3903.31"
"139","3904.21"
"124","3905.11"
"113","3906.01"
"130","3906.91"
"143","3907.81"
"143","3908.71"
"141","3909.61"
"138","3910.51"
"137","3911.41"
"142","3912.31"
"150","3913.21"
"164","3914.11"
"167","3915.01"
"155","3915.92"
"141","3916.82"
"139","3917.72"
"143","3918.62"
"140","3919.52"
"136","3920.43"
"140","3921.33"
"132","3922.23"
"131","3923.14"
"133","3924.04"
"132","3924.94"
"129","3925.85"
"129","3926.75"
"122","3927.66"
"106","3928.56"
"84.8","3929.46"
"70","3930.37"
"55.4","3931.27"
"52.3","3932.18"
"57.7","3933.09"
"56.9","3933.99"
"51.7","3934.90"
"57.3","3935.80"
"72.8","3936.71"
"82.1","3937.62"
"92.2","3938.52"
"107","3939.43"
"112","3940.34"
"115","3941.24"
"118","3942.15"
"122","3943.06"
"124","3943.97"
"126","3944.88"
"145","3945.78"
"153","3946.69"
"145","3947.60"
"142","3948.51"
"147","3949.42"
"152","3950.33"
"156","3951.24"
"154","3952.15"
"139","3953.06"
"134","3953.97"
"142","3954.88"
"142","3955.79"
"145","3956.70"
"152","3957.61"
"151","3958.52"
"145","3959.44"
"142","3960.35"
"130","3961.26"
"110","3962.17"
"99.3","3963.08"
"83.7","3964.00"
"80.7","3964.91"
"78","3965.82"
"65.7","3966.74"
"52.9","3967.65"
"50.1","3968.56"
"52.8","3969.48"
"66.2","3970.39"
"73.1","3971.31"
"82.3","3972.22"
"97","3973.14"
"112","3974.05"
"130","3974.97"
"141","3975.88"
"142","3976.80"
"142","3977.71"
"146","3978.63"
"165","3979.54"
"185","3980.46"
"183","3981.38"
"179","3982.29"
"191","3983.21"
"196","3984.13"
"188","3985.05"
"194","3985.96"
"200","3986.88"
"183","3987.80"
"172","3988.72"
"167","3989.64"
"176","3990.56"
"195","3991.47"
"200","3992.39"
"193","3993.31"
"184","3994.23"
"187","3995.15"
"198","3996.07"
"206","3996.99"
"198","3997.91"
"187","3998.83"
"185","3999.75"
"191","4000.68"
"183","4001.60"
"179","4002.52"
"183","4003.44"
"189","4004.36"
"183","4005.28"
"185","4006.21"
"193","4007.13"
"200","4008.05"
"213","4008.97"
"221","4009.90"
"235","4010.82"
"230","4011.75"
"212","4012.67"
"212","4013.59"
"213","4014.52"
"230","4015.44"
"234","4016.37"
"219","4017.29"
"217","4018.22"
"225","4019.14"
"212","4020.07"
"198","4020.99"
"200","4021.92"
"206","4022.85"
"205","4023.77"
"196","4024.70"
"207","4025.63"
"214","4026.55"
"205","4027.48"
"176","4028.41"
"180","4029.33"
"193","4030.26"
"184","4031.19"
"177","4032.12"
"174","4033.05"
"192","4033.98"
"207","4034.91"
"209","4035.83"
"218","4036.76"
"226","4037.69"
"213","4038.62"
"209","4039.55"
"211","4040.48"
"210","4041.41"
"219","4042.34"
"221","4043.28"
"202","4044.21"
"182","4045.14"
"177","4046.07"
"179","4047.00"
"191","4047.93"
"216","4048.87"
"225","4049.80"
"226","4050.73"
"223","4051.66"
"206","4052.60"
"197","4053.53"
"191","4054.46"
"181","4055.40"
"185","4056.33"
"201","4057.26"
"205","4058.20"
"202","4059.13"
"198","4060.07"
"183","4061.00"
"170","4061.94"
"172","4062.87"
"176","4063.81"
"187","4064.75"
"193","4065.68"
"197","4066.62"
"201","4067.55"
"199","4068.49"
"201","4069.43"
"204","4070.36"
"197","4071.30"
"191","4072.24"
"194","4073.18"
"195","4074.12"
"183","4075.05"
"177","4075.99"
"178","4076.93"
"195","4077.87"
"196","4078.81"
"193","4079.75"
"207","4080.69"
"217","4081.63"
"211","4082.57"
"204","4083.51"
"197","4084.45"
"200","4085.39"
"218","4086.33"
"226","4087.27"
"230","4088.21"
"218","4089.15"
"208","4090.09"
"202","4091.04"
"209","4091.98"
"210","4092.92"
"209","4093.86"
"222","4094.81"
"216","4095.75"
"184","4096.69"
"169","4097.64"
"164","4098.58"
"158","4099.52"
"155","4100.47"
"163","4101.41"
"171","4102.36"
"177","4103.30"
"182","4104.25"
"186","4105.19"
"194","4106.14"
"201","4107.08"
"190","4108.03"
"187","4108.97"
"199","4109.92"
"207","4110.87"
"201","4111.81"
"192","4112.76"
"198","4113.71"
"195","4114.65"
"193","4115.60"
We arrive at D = 3942.15 angstrom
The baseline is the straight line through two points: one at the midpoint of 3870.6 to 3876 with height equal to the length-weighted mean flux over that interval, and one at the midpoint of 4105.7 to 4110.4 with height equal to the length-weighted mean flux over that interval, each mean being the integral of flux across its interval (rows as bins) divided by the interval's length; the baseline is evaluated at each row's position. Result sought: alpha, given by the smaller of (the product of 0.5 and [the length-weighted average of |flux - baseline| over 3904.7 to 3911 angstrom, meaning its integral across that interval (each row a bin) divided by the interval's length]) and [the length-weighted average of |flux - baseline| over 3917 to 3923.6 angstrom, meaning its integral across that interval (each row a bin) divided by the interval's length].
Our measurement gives 5.8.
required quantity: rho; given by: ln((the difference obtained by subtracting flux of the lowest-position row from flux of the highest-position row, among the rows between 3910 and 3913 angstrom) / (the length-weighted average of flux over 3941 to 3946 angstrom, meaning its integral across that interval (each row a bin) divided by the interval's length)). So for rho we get -3.4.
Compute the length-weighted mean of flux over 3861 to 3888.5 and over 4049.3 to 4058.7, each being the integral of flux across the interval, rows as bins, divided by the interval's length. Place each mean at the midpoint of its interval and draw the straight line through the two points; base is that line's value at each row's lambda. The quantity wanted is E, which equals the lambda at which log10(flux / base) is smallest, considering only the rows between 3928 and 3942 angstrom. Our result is 3934.90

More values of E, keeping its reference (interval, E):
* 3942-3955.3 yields 3942.15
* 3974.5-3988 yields 3974.97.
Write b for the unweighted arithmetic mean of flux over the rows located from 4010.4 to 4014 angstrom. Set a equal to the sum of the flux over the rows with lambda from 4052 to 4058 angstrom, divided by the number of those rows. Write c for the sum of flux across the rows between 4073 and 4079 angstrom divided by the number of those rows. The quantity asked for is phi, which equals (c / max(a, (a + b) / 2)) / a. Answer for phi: 0.005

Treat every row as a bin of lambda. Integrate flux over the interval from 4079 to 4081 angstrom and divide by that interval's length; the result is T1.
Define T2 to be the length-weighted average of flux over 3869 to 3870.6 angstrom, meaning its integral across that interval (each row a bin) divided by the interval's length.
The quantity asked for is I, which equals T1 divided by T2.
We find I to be 1.86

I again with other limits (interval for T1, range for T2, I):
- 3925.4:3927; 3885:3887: 1.23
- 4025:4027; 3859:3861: 1.83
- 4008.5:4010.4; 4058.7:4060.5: 1.09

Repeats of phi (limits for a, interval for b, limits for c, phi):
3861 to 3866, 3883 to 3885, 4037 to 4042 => 0.014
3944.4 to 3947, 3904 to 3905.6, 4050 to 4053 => 0.011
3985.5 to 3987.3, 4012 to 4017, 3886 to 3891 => 0.002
